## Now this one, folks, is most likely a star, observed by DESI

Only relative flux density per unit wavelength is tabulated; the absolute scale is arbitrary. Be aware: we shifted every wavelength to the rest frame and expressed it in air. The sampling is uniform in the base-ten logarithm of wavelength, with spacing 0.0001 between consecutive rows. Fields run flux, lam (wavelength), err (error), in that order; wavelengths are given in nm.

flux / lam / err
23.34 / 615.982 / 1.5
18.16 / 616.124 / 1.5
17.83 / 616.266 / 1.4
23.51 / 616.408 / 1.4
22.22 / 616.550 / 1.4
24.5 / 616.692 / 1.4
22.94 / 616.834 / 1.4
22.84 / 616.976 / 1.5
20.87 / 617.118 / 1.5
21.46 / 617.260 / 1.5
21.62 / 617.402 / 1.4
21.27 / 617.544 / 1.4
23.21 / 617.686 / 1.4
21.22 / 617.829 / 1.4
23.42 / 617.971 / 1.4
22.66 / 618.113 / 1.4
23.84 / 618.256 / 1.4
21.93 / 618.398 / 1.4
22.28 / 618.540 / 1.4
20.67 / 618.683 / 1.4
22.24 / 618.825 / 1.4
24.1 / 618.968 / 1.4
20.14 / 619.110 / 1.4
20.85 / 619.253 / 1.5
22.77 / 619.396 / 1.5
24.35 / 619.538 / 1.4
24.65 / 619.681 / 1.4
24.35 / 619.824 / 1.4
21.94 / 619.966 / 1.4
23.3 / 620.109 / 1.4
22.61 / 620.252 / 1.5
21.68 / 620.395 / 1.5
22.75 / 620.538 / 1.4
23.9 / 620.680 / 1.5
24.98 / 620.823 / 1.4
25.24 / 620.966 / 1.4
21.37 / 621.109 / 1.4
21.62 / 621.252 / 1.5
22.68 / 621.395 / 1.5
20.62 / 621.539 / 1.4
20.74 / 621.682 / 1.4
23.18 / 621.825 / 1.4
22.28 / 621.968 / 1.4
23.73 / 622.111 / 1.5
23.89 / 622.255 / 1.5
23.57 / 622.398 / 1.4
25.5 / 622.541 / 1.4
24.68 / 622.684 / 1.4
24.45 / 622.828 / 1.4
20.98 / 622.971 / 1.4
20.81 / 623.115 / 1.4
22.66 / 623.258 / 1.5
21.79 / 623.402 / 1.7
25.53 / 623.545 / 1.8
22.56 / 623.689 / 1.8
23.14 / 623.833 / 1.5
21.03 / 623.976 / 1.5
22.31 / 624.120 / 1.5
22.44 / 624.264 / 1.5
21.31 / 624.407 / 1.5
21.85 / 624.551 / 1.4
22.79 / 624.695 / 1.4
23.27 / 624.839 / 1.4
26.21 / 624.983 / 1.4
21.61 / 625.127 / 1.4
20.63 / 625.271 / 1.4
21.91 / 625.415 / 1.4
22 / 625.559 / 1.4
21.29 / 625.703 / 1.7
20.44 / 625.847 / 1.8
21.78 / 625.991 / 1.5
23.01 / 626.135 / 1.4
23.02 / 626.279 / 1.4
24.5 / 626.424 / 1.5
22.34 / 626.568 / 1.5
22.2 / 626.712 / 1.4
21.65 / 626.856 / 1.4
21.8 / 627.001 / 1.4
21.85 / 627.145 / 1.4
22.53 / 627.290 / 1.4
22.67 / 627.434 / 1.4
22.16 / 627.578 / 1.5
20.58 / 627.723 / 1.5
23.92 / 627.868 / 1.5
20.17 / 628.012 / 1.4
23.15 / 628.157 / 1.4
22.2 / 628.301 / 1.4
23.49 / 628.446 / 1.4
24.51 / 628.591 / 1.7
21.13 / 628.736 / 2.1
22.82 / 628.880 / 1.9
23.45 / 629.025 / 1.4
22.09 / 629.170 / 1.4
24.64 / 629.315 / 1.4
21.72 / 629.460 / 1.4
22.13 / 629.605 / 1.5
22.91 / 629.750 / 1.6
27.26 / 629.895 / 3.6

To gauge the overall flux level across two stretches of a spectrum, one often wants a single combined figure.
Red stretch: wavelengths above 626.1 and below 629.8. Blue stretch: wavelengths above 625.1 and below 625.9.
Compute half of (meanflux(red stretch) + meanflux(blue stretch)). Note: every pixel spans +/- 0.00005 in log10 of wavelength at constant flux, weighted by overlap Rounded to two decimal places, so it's 21.94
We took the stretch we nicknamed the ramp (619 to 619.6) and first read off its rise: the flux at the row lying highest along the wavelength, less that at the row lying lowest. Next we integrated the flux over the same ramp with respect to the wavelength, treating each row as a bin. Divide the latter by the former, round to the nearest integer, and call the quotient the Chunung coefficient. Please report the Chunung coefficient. 3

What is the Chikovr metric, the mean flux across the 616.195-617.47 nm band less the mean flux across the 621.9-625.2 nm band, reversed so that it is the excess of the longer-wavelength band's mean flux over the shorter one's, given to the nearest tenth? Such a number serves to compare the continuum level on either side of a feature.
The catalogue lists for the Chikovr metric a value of 1.0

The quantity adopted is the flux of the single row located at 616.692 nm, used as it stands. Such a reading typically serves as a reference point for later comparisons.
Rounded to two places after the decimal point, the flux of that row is 24.50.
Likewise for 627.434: 22.67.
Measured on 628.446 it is 23.49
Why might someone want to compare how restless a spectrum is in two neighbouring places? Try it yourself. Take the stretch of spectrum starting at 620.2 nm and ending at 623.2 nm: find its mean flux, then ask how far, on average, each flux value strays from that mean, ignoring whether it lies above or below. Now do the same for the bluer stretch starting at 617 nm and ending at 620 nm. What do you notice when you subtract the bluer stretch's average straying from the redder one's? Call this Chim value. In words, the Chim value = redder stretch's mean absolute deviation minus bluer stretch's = 0.19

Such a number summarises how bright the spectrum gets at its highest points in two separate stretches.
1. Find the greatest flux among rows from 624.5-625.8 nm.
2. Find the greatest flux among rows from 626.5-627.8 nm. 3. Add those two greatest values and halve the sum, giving 24.4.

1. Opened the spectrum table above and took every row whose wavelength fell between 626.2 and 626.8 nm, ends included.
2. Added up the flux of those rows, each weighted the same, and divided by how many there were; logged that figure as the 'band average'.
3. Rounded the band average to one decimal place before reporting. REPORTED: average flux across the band 23.0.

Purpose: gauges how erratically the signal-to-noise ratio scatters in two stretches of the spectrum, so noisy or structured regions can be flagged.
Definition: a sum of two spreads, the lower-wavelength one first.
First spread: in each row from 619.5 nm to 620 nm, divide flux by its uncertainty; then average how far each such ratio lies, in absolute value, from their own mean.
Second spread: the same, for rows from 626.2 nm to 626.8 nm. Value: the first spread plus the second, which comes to 1.18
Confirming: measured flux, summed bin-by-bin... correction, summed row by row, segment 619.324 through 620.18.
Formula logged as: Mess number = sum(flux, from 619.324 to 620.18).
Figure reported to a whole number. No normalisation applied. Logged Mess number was 141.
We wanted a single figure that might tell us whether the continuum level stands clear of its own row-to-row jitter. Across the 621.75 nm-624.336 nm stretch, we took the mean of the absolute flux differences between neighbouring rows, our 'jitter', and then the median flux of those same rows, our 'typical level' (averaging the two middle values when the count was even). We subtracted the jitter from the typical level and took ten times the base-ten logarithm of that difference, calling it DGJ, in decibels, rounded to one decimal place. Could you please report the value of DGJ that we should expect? 13.3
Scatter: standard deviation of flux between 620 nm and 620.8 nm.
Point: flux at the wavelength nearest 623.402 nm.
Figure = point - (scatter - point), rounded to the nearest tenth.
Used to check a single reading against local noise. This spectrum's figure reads 42.8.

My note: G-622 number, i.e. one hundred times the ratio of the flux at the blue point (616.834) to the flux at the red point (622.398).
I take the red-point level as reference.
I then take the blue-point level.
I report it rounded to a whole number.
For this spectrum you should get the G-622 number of 97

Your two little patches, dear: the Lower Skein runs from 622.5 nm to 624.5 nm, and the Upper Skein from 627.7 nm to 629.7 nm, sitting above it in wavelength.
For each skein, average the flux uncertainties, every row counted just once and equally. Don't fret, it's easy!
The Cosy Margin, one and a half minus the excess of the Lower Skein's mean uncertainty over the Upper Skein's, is 1.51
